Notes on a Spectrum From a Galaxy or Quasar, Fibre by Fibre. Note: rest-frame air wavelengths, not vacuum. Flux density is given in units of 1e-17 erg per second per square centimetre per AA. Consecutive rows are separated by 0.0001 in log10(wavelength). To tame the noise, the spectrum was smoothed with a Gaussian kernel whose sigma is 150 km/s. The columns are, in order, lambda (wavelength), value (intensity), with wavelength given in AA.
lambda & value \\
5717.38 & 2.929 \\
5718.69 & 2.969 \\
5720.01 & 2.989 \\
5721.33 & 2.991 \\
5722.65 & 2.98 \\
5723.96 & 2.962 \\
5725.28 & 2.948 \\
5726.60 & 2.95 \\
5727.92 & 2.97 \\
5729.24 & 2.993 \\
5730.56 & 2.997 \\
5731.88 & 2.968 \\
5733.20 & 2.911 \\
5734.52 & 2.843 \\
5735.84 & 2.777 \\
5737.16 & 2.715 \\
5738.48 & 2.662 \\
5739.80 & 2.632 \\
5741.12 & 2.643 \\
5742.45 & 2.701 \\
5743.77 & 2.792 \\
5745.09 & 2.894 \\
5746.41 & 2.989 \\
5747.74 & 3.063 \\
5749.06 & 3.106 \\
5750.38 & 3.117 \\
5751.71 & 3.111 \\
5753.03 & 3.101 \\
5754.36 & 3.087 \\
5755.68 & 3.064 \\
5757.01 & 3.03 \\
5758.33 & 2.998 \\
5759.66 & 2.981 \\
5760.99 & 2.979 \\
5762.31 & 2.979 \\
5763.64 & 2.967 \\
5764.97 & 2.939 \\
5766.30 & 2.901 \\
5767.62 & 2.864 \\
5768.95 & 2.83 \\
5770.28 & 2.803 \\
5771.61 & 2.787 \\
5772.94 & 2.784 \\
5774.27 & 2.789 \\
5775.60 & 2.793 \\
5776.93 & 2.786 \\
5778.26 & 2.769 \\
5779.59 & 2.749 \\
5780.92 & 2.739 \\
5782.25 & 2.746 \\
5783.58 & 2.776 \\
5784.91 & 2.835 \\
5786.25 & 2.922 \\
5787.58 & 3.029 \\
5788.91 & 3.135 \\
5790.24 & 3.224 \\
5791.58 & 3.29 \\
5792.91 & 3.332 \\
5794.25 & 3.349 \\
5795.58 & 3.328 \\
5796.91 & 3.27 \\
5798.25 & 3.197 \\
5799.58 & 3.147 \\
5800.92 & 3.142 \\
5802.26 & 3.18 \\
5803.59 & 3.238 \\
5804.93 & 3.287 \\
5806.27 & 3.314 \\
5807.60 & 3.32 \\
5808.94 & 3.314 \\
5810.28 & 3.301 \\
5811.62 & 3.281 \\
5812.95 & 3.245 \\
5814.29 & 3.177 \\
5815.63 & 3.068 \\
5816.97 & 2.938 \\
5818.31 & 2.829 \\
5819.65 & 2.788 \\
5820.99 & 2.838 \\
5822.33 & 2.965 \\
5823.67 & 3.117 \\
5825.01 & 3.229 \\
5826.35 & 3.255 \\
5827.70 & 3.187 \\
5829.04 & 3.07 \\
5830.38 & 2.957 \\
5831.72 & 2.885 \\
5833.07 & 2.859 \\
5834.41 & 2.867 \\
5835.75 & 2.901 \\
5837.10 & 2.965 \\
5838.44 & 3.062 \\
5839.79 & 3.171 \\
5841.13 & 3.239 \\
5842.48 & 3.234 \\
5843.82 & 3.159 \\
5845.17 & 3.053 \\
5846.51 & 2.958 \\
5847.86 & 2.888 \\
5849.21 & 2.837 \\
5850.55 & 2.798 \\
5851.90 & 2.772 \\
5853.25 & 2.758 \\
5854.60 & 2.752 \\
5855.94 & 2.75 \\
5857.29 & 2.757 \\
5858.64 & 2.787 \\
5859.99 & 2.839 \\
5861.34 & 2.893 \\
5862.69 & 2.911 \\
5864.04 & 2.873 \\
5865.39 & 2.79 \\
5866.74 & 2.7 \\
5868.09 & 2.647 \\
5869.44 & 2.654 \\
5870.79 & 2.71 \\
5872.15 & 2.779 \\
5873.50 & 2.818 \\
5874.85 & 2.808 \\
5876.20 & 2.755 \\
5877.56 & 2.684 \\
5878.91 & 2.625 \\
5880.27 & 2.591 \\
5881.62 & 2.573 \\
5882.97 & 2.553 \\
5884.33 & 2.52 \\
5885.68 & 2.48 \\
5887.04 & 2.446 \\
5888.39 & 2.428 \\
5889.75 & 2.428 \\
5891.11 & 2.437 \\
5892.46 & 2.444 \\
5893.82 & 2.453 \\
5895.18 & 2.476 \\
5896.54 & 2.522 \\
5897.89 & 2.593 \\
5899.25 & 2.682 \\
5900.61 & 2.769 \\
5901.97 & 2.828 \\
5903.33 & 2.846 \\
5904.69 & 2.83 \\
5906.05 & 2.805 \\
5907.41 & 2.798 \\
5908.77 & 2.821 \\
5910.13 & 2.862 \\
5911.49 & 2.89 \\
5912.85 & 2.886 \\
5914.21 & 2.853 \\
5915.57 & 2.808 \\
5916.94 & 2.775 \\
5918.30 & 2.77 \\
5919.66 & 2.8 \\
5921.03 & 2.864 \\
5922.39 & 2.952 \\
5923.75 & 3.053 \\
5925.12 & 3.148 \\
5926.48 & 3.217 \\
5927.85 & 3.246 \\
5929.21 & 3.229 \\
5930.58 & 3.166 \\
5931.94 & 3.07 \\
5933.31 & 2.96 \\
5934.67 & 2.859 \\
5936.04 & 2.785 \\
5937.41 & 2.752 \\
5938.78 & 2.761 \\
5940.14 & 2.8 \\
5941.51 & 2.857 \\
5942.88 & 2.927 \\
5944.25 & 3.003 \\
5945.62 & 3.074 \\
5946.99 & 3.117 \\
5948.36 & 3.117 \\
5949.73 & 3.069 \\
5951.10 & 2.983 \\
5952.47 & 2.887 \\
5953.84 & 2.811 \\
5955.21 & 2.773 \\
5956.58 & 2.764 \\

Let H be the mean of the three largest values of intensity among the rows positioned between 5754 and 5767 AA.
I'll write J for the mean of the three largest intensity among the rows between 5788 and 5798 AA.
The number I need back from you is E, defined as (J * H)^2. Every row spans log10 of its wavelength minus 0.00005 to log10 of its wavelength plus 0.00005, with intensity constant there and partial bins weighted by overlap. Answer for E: 104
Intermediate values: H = 3.06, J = 3.3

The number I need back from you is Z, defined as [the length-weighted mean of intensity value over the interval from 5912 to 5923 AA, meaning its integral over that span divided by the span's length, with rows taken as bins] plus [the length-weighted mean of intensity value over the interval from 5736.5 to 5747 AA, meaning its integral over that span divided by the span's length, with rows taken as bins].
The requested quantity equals 5.6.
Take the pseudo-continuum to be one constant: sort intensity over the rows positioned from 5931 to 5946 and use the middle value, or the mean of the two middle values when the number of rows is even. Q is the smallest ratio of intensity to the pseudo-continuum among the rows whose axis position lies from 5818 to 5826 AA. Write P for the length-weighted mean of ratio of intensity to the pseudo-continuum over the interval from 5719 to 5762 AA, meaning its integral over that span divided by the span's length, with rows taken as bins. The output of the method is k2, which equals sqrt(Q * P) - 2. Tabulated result -1.00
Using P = 1.03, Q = 0.975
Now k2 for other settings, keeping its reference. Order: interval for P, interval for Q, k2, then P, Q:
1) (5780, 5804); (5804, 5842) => -0.97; 1.08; 0.975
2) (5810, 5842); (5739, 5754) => -1.01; 1.07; 0.921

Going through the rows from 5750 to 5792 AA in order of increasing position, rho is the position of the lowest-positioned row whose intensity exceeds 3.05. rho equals 5750.38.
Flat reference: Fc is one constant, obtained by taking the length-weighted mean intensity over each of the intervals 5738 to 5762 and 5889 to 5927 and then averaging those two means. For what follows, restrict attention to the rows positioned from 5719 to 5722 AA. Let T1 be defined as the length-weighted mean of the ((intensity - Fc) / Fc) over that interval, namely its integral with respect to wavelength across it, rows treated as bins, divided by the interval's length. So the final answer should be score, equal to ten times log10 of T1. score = -13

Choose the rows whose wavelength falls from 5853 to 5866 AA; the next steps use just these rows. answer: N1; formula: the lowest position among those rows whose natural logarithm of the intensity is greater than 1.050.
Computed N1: 5861.34 AA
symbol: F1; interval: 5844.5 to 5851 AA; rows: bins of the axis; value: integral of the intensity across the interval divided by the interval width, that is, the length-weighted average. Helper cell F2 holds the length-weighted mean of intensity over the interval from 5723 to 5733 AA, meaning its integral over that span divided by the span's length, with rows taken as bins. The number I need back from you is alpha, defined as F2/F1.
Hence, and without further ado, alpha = 1.02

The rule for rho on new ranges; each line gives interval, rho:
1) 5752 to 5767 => 5753.03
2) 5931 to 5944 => 5931.94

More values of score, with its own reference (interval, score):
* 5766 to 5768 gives -21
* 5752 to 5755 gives -11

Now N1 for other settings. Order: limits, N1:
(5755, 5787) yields 5755.68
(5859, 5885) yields 5861.34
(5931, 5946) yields 5931.94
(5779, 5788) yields 5786.25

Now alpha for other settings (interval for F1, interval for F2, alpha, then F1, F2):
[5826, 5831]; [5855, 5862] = 0.90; 3.1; 2.80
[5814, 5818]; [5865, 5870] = 0.89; 3.0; 2.70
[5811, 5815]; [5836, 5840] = 0.94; 3.2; 3.03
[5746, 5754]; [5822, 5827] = 1.02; 3.1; 3.16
